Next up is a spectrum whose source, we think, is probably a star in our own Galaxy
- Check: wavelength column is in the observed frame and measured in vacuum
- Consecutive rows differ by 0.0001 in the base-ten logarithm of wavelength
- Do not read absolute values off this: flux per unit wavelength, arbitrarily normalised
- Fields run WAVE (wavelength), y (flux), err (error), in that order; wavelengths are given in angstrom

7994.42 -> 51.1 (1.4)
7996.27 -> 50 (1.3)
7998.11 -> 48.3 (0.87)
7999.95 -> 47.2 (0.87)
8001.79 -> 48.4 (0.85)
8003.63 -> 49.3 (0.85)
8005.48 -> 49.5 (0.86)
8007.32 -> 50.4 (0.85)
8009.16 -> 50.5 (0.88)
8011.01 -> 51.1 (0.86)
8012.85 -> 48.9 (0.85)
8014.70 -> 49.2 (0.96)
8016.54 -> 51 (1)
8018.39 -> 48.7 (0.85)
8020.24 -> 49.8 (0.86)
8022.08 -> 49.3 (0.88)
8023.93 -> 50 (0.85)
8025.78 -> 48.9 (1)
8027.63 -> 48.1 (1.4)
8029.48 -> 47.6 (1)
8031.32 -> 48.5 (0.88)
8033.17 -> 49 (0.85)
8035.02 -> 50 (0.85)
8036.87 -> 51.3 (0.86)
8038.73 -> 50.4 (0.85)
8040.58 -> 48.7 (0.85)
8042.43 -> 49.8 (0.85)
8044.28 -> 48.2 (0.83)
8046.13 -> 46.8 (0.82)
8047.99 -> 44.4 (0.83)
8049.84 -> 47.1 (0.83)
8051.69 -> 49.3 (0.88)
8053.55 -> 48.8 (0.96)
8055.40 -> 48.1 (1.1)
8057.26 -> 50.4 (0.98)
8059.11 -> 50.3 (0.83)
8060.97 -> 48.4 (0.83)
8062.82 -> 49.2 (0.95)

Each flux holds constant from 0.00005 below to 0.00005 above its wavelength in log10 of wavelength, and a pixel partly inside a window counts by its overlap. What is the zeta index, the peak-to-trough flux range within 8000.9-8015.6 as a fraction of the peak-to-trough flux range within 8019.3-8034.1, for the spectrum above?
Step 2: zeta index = 1.1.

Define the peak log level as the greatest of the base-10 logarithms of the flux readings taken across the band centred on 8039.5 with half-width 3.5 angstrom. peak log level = 1.71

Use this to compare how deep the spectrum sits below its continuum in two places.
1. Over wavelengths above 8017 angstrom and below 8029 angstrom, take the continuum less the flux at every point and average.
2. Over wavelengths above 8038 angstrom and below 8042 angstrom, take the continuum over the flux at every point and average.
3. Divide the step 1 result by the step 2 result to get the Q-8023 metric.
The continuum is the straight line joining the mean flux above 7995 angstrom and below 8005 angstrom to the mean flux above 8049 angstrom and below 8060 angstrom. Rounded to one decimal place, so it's -0.3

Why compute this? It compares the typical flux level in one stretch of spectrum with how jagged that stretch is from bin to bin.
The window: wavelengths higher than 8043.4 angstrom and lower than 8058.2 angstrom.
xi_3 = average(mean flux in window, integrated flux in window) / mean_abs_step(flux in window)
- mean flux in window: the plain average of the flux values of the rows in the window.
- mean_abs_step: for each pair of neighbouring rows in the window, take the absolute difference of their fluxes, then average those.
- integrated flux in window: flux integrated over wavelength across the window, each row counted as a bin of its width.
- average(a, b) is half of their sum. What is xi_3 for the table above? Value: 217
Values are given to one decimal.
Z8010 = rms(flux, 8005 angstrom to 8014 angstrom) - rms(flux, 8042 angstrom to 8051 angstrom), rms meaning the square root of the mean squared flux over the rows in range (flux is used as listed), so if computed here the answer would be 2.8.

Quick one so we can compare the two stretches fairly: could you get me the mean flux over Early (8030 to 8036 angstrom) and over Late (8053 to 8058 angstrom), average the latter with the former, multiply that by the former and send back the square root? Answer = 49.1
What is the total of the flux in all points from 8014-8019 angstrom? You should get 149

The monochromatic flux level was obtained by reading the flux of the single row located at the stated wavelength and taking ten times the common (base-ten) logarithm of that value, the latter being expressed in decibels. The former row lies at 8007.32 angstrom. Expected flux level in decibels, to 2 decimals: 17.02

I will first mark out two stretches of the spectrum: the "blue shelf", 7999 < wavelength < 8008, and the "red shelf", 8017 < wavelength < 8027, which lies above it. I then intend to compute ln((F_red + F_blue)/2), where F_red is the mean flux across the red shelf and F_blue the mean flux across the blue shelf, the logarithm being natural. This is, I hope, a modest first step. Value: 3.89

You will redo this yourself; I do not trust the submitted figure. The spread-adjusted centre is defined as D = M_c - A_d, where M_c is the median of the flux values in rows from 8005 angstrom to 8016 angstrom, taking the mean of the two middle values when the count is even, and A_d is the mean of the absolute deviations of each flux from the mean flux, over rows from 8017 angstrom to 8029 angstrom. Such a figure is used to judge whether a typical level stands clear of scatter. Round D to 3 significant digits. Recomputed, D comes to 49.4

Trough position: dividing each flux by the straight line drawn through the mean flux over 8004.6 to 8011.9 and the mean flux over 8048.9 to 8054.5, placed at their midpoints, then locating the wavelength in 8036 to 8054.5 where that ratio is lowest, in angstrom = 8047.99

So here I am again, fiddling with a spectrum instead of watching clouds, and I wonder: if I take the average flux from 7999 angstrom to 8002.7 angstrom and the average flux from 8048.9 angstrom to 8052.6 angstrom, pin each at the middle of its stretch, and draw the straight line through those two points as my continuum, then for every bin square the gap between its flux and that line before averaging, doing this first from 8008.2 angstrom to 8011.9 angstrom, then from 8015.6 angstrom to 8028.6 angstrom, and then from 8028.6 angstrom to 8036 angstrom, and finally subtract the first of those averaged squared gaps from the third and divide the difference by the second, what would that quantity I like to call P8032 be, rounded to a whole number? -3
